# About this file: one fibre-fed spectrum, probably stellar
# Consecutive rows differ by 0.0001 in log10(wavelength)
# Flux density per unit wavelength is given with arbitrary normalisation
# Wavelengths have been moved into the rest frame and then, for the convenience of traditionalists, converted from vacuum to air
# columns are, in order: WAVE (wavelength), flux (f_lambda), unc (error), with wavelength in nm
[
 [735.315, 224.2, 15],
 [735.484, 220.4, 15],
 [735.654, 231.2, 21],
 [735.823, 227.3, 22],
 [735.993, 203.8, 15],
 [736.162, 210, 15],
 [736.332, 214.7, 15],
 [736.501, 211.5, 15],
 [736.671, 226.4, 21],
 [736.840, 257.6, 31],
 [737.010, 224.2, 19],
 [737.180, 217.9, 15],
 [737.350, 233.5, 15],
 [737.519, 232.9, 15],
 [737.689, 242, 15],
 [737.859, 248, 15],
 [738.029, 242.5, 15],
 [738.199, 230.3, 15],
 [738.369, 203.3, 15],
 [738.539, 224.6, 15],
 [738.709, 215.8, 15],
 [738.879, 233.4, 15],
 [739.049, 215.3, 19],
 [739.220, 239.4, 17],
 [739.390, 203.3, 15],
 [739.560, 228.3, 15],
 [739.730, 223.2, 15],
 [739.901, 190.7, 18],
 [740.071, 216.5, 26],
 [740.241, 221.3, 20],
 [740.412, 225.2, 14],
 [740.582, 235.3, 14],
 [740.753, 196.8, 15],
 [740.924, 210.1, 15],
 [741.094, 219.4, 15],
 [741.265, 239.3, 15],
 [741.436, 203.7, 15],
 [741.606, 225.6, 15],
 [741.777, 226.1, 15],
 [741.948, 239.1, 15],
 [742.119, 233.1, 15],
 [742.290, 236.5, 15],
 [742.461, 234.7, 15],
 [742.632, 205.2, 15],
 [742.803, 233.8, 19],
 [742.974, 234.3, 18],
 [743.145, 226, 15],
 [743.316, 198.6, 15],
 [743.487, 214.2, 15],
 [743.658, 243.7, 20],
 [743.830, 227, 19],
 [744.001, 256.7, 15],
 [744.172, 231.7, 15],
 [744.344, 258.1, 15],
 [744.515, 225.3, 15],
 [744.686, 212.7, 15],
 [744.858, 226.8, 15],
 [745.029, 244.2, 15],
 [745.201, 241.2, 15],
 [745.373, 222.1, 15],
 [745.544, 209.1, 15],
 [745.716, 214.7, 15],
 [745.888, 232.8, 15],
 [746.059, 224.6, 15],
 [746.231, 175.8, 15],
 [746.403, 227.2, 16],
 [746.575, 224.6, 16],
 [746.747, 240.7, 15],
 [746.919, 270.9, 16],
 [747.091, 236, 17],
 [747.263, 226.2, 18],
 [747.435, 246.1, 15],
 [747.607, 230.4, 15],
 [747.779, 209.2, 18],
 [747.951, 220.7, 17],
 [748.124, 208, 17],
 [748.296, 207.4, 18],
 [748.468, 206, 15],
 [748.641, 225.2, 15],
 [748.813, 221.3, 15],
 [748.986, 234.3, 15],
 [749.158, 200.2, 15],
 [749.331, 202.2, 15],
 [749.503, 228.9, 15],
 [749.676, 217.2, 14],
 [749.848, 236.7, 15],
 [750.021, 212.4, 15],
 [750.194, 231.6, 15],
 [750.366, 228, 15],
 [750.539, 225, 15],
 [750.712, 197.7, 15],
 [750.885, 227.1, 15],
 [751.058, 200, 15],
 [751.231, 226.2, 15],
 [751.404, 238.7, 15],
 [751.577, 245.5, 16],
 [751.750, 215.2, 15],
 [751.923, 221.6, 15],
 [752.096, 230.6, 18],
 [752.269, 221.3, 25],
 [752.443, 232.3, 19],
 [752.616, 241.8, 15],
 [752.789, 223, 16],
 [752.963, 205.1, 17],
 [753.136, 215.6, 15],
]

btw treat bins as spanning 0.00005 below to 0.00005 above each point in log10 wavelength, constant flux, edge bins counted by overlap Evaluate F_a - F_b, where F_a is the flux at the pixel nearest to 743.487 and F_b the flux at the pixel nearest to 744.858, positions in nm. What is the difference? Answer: -12.6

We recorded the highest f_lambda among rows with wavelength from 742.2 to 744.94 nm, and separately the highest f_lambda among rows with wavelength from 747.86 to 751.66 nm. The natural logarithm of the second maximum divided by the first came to -0.05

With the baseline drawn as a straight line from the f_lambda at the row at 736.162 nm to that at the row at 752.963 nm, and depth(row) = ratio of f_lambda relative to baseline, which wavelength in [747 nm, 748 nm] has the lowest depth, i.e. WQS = 747.779 nm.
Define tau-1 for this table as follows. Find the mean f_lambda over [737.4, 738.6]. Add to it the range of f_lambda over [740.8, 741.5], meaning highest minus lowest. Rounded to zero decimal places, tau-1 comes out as 268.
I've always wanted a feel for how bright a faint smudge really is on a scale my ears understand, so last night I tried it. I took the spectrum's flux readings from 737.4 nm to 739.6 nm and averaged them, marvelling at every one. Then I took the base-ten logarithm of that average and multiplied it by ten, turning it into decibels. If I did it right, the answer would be 23.57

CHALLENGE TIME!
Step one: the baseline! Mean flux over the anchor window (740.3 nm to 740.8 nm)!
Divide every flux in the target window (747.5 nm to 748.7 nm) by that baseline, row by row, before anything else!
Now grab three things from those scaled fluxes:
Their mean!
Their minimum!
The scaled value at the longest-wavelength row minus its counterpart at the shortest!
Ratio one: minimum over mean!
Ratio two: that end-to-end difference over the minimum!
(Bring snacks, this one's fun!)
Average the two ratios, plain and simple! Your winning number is 0.47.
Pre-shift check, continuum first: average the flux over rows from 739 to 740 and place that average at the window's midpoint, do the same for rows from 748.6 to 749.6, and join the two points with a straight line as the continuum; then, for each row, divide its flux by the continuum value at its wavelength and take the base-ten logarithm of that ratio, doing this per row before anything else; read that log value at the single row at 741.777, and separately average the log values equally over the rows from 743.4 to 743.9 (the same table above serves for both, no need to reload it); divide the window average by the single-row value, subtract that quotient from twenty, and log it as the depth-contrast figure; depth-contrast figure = 18.8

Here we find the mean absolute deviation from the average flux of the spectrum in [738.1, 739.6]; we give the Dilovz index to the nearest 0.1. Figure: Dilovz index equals 10.8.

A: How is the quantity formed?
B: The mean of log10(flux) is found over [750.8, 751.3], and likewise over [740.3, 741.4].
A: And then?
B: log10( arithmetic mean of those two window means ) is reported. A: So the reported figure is 0.369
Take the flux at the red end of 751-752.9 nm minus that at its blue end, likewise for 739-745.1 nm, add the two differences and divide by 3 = 17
